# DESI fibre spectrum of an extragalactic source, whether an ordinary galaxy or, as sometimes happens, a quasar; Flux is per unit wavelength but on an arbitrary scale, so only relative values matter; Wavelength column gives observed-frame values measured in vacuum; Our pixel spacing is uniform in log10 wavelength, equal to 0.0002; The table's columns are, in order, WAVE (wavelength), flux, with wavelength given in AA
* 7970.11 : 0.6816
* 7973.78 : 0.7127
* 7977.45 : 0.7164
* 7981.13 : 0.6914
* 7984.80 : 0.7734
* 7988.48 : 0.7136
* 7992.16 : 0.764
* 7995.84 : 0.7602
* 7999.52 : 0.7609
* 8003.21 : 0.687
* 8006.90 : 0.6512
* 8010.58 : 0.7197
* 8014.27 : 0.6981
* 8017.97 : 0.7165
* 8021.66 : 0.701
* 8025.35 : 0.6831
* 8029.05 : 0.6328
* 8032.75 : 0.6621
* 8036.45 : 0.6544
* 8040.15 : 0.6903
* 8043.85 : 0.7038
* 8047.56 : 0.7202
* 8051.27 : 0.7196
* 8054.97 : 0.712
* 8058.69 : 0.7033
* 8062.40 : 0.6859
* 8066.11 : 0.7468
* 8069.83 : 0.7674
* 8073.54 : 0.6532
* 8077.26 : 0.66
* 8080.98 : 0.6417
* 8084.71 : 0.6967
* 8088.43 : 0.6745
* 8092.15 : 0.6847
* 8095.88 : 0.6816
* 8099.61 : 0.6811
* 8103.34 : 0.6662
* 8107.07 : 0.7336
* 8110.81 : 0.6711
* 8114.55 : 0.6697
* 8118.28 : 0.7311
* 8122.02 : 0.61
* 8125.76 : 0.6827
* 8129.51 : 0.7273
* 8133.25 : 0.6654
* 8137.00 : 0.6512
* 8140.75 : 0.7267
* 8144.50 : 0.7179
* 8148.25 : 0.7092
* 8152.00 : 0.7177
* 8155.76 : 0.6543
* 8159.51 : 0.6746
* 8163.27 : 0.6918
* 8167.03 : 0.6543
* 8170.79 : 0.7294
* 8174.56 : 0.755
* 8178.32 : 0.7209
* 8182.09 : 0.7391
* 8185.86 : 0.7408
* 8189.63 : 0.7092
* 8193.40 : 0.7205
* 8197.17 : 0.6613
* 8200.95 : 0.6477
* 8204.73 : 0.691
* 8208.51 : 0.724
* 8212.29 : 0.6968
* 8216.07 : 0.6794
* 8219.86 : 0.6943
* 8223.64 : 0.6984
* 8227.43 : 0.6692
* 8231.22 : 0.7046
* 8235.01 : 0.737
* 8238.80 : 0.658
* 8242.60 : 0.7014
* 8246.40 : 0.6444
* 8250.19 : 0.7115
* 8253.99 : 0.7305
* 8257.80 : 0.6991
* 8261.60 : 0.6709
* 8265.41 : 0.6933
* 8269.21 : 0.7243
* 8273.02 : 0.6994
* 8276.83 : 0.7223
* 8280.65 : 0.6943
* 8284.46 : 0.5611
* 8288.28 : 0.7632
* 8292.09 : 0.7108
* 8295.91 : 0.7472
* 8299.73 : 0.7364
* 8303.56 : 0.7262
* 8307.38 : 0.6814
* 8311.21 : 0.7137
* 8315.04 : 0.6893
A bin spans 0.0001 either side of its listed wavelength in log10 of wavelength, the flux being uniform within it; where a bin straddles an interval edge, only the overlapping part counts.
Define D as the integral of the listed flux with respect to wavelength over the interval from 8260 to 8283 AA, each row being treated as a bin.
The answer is 16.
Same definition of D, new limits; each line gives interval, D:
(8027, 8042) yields 10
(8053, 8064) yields 8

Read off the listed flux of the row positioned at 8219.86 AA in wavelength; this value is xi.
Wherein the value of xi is 0.6943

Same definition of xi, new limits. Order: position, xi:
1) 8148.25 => 0.7092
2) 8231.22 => 0.7046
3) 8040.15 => 0.6903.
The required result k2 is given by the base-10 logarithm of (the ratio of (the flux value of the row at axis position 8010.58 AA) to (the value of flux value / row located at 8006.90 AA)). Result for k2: 0.04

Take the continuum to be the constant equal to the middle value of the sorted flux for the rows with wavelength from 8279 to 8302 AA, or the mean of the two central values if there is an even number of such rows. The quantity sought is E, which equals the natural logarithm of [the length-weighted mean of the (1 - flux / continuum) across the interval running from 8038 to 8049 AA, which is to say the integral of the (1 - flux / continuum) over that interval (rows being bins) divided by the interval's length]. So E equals -3.55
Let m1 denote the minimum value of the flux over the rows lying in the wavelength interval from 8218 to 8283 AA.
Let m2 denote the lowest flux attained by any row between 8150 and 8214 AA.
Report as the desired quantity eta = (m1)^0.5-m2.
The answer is 0.16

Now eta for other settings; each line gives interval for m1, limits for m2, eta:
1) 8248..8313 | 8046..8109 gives 0.11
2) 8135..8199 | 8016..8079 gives 0.17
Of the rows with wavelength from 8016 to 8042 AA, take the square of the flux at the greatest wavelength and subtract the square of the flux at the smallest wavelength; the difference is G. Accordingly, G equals -0.04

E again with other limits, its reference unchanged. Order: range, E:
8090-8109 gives -3.05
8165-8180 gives -4.39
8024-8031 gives -2.37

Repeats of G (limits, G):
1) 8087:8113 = 0.00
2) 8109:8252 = 0.06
